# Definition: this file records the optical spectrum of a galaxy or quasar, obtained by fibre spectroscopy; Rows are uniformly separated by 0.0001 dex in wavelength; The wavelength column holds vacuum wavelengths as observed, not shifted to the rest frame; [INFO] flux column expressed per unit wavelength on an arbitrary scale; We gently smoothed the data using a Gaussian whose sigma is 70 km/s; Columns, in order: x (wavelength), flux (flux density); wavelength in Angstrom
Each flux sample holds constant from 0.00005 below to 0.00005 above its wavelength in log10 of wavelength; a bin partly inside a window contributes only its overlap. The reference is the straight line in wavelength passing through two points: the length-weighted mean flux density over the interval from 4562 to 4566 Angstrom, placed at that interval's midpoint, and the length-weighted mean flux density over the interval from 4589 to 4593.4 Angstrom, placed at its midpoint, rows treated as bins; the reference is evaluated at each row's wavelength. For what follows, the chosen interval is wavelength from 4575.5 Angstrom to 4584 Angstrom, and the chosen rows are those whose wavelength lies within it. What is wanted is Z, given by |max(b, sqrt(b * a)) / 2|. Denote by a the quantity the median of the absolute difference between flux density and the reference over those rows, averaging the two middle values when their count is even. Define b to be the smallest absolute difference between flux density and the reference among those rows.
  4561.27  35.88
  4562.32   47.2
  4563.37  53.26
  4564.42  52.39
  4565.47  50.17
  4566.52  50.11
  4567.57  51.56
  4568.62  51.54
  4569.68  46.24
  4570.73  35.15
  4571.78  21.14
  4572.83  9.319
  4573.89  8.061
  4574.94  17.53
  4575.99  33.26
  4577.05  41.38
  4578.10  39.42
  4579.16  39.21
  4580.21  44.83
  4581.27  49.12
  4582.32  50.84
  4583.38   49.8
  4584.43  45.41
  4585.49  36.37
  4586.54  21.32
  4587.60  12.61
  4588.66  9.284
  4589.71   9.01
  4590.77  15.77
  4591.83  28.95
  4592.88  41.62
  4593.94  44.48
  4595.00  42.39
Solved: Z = 2.4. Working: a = 8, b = 2.8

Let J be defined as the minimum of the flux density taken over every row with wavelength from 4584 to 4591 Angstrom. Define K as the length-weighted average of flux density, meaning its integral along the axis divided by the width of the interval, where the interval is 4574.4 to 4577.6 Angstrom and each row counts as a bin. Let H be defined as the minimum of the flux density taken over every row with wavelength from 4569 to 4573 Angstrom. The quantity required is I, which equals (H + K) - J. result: 31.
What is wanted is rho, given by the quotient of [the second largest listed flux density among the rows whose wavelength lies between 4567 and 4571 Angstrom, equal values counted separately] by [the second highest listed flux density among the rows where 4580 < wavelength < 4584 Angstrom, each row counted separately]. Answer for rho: 1.0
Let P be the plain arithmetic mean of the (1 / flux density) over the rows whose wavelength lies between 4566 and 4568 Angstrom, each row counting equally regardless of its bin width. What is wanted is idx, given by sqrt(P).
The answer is 0.140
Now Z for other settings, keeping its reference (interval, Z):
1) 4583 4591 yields 5.0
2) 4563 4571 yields 0.5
